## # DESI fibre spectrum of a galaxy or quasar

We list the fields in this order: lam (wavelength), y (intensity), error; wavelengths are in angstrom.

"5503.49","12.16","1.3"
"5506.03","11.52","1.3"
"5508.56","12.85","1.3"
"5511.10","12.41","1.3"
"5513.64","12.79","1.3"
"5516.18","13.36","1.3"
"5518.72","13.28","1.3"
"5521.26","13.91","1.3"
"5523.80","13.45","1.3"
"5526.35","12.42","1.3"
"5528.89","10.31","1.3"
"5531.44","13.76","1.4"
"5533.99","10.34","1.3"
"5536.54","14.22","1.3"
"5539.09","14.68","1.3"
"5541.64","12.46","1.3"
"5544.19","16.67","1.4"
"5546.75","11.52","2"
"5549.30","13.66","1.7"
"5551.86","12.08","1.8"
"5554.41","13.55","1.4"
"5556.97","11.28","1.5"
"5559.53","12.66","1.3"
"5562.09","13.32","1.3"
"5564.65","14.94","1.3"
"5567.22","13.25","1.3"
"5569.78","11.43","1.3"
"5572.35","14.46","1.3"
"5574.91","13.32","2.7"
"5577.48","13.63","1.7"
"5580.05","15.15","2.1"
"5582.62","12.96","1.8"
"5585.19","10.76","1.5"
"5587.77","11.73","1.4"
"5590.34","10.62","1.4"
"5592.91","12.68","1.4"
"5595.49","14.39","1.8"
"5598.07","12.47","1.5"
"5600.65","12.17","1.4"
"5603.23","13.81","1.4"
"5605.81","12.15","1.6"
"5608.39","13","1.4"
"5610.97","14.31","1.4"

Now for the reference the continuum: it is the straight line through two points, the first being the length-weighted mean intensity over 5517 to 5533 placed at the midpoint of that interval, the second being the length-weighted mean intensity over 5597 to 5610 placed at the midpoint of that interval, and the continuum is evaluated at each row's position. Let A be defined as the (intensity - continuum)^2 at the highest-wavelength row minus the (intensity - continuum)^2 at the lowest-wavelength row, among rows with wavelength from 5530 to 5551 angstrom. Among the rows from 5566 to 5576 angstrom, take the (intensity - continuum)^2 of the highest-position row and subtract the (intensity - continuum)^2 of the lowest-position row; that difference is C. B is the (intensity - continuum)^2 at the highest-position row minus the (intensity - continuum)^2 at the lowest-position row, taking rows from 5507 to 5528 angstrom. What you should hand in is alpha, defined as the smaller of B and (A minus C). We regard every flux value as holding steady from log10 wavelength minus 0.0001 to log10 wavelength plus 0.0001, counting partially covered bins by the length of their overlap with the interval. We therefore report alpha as 0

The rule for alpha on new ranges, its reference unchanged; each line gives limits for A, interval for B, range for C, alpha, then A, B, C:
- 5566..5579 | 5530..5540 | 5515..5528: 1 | 0.50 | 3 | -0.1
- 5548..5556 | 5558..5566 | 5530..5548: -1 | -0.17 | 5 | 0.8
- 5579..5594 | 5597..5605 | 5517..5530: -12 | -5.58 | 1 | 6.1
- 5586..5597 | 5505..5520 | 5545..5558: -2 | 1.51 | -2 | 0.7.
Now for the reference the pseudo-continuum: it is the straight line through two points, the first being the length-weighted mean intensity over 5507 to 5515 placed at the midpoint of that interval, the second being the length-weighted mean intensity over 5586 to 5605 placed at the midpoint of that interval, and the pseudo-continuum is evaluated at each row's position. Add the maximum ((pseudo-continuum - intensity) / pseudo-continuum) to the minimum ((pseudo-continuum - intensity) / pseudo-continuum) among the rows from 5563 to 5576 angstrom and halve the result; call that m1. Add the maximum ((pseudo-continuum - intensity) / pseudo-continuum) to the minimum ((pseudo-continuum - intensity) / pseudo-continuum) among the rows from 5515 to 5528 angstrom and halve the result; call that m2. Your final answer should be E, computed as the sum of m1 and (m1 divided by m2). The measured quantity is 1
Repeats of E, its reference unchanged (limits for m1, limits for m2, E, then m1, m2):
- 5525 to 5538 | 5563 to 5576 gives -1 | 0.027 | -0.051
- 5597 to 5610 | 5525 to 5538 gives -2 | -0.040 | 0.027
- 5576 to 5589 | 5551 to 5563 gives -3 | -0.035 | 0.012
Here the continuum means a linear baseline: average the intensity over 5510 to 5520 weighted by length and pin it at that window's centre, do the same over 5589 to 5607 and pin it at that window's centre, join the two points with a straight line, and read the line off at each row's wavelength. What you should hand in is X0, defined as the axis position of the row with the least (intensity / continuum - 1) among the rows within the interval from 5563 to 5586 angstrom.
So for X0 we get 5585.19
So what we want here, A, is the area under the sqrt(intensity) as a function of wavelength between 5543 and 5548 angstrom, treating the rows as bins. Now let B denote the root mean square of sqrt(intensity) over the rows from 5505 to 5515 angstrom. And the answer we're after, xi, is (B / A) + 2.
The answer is 2.19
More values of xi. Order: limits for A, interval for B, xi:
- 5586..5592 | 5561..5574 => 2.18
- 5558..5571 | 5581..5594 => 2.07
